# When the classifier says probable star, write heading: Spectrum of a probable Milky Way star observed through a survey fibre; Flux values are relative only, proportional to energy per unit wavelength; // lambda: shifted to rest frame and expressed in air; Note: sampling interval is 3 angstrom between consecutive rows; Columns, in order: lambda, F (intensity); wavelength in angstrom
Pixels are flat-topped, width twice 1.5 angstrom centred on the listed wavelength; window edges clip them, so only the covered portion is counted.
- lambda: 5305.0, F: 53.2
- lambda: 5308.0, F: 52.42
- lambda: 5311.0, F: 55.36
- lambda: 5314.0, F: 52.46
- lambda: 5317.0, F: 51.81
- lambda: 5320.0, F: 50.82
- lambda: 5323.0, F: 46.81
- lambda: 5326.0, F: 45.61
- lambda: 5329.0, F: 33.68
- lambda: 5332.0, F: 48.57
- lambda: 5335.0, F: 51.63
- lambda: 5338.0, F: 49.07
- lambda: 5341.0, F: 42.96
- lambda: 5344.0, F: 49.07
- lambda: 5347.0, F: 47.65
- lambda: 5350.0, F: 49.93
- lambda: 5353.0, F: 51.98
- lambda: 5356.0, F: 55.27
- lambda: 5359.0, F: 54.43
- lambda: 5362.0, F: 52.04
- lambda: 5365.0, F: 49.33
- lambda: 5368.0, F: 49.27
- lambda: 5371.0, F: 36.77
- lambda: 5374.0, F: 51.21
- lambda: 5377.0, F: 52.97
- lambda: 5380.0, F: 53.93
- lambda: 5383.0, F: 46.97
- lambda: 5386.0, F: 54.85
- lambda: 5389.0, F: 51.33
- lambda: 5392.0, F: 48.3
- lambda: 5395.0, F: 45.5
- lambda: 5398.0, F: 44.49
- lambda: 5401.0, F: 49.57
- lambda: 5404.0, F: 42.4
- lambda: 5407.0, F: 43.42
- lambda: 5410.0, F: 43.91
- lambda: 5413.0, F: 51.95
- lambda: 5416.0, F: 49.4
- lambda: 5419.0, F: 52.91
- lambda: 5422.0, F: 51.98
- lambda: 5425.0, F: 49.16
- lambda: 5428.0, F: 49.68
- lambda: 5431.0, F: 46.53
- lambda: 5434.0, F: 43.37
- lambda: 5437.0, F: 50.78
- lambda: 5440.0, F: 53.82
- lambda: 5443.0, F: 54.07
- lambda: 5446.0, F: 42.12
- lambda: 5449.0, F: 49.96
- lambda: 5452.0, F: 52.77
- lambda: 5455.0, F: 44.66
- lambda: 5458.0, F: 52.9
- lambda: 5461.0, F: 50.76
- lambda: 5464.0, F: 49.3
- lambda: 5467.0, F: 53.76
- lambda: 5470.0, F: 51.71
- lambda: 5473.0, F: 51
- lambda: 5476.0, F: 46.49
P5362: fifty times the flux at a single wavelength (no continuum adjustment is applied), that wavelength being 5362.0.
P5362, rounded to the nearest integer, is 2602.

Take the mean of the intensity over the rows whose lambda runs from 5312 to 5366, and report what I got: 49.1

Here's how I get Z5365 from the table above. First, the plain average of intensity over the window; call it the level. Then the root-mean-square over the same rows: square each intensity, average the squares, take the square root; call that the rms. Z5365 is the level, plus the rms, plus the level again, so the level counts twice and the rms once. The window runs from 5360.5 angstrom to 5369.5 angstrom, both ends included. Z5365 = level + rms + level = 151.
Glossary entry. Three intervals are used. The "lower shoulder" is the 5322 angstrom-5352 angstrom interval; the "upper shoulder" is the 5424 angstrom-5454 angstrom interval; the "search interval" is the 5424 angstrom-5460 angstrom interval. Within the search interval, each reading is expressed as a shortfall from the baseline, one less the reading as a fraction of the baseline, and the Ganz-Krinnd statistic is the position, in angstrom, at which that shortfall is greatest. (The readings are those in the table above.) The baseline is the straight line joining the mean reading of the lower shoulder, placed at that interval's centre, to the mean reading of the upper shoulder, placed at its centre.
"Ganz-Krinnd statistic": 5446.0 angstrom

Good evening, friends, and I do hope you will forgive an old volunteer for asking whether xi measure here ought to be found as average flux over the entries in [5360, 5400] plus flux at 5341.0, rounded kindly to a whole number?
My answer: 92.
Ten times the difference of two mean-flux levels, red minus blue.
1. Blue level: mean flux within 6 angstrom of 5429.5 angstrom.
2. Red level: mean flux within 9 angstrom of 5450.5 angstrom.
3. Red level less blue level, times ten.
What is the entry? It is 22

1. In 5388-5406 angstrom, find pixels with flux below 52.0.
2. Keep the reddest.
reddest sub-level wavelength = 5404.0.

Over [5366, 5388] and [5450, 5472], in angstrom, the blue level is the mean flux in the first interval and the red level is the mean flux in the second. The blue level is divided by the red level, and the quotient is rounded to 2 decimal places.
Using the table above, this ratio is 0.97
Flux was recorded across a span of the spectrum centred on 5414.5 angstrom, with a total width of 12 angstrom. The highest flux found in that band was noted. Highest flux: 52.91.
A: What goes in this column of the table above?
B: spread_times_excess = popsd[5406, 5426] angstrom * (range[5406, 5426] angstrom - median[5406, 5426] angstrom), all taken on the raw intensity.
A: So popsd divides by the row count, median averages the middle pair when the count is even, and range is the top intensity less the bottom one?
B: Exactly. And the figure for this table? -143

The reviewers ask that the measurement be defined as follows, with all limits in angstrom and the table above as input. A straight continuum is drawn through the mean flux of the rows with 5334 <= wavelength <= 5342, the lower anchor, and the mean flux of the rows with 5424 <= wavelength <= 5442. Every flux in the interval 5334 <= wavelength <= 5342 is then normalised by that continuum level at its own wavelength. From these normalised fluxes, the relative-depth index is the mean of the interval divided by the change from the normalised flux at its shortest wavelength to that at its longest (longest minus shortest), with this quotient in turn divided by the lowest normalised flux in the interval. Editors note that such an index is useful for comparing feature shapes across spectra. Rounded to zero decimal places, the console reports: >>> -6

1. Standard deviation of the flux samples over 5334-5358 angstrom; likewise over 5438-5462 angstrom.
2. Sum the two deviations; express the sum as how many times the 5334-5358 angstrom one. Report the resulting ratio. 2.24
